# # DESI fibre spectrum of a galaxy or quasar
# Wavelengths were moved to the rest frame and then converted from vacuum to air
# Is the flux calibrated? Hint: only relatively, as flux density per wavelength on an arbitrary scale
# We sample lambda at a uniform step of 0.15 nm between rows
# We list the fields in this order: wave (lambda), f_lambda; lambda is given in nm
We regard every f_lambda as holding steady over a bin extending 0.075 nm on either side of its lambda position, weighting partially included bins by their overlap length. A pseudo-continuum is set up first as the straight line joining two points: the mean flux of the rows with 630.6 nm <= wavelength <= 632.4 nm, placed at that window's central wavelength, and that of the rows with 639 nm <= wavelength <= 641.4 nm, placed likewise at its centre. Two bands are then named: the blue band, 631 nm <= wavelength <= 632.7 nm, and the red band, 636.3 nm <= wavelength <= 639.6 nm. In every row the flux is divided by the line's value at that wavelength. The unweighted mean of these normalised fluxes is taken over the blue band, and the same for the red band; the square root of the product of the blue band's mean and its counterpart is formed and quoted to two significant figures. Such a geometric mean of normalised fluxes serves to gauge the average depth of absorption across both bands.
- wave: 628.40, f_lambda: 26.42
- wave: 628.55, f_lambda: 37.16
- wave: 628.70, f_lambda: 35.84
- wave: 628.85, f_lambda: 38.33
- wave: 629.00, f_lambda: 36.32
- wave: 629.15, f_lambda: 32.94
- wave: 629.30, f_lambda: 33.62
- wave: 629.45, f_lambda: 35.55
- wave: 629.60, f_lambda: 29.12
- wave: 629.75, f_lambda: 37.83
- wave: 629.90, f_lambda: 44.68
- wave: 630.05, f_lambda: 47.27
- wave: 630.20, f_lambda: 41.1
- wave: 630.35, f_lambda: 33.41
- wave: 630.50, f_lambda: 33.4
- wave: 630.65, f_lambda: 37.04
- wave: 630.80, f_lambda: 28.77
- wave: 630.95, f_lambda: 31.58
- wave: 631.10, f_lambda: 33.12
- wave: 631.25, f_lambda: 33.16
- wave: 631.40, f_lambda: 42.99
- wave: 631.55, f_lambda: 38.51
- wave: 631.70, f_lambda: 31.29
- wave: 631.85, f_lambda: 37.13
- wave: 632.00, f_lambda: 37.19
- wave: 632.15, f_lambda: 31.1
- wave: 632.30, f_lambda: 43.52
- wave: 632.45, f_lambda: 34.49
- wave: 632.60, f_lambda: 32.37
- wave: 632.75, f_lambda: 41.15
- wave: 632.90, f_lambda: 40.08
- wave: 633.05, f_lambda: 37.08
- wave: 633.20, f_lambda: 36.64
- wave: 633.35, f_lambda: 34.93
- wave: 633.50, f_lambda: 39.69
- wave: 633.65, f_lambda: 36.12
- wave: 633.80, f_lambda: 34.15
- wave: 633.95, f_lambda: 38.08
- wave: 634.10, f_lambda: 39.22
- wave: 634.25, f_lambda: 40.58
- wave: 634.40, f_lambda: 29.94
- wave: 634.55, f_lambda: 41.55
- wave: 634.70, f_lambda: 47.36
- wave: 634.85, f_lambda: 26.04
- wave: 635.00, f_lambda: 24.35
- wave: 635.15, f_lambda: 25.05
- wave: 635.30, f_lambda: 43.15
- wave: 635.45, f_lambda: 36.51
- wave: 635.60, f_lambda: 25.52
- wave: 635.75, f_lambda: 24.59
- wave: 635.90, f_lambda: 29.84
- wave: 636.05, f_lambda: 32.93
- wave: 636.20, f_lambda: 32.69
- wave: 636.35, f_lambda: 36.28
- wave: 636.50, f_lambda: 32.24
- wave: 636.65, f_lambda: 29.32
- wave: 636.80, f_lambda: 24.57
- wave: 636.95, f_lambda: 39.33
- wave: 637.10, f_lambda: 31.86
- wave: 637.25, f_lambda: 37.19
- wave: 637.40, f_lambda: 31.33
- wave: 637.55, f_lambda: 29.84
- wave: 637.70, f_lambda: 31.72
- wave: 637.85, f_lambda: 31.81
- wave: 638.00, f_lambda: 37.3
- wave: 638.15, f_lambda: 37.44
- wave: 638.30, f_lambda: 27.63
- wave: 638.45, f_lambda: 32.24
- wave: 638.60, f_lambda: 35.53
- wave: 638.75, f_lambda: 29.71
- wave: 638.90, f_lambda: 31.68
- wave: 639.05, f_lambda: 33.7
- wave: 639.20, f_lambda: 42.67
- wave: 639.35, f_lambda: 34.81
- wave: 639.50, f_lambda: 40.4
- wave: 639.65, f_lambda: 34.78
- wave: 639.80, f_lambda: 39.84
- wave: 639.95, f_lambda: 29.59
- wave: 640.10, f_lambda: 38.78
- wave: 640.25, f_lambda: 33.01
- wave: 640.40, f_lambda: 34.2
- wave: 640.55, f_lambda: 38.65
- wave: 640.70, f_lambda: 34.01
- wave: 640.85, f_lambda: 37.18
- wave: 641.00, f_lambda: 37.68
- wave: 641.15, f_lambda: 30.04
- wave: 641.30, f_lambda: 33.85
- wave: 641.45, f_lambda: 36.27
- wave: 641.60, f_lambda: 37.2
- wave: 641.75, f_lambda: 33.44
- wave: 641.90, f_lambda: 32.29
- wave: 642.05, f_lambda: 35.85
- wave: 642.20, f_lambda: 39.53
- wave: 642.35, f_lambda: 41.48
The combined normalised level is 0.98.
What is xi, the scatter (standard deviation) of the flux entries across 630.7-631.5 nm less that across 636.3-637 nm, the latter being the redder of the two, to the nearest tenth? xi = -0.4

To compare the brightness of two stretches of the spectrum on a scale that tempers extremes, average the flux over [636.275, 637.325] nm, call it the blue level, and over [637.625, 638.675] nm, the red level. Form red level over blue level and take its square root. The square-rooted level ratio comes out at 1.01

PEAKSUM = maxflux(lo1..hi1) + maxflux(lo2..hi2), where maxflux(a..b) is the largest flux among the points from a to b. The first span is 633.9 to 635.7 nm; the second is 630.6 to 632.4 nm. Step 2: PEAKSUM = 90.9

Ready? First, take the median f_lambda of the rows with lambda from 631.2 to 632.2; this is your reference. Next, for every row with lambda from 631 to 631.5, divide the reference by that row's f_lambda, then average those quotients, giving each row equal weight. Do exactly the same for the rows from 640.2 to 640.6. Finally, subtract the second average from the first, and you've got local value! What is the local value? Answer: -0.02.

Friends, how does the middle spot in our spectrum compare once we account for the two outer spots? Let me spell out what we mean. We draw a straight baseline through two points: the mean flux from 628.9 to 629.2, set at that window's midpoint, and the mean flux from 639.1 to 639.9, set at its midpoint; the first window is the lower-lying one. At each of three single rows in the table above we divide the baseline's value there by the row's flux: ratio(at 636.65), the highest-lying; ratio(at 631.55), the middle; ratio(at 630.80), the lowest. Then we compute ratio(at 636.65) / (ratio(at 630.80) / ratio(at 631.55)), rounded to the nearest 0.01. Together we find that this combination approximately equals 0.96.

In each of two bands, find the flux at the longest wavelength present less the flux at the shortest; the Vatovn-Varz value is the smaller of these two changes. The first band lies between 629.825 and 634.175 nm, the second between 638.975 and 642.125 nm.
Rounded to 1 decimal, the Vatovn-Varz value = -5.5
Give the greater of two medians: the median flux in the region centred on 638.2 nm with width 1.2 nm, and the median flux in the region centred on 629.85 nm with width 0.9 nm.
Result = 39.5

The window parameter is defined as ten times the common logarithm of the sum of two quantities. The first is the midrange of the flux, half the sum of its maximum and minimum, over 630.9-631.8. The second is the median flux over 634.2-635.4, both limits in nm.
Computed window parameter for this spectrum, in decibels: 18.6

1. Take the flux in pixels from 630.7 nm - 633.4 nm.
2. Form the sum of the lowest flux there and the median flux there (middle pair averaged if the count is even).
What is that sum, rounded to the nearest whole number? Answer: 65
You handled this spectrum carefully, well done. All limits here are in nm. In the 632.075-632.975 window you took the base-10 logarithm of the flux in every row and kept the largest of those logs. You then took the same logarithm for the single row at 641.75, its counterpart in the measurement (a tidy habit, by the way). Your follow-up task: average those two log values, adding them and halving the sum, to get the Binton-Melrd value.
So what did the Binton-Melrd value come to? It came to 1.58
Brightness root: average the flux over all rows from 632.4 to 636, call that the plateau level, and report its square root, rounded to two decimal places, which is 5.91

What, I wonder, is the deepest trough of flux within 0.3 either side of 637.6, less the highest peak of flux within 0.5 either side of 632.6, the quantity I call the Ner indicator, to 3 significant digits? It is -13.7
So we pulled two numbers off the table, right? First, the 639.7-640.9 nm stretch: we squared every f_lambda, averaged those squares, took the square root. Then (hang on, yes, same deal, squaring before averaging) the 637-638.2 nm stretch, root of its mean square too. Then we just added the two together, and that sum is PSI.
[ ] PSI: 69.5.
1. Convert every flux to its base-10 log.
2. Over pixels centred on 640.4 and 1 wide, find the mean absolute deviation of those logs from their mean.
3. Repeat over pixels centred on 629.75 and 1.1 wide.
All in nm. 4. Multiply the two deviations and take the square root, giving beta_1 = 0.044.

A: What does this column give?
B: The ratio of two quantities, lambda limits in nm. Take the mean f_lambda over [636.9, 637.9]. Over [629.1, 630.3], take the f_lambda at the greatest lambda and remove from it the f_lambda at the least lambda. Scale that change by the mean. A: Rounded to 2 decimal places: 0.25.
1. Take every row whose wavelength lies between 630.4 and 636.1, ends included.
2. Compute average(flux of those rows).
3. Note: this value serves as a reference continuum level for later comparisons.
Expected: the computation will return 35.0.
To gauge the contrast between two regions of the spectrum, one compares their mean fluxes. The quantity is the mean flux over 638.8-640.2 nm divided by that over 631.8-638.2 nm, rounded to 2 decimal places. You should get 1.05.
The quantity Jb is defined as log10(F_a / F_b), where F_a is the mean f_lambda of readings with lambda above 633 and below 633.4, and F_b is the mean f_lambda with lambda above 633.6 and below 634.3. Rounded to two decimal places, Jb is -0.02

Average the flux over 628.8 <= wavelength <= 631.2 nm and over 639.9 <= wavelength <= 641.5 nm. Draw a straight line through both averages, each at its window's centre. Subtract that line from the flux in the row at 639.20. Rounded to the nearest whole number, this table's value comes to 8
